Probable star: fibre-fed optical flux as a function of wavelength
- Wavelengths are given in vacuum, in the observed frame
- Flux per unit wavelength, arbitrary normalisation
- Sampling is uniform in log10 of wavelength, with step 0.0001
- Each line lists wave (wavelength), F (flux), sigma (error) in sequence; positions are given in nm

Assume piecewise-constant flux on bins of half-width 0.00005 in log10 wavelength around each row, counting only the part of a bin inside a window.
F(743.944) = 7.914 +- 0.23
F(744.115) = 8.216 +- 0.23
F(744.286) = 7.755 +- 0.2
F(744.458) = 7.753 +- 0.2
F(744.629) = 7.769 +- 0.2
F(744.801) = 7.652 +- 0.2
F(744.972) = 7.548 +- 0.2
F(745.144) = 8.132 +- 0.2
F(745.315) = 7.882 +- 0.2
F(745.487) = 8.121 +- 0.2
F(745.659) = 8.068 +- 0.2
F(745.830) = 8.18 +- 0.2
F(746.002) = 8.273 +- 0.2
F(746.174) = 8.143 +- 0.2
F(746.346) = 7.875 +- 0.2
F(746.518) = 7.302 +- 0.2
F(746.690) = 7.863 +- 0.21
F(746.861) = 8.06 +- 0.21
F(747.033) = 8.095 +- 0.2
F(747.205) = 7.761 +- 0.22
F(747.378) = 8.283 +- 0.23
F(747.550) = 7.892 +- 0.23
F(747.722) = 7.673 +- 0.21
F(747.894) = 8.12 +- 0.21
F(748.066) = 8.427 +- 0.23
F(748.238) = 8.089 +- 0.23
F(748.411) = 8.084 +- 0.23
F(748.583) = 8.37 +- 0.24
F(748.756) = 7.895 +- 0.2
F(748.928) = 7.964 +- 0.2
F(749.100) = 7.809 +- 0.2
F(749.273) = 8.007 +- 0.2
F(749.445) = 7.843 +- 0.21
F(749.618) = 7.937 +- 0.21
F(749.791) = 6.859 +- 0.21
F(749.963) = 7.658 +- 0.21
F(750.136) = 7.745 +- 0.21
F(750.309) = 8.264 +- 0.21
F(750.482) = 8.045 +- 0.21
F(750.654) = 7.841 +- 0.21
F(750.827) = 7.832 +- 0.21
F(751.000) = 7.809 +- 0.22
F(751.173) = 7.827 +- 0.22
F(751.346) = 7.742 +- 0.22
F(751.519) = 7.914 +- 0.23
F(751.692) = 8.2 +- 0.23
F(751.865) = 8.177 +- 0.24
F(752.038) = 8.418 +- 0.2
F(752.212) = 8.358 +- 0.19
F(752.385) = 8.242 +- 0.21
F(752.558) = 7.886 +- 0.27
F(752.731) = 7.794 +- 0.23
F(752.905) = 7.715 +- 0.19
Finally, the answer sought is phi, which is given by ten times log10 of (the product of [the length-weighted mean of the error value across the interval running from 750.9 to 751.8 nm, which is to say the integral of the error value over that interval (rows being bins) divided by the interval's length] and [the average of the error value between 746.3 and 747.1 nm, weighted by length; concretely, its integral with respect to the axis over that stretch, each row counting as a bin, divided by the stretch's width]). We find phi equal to -13.4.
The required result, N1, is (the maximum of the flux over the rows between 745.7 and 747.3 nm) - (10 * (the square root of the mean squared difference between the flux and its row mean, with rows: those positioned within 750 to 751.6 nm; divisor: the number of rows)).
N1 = 6.7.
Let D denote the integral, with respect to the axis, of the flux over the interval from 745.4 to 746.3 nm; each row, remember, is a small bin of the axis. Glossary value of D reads 7.3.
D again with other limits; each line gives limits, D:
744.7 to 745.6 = 7.1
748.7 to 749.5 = 6.3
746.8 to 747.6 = 6.4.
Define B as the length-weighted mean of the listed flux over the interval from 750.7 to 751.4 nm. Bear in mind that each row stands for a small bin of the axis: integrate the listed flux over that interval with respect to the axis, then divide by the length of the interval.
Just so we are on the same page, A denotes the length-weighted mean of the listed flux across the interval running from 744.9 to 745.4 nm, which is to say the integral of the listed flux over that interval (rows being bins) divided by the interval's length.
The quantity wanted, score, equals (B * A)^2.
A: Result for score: 3767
